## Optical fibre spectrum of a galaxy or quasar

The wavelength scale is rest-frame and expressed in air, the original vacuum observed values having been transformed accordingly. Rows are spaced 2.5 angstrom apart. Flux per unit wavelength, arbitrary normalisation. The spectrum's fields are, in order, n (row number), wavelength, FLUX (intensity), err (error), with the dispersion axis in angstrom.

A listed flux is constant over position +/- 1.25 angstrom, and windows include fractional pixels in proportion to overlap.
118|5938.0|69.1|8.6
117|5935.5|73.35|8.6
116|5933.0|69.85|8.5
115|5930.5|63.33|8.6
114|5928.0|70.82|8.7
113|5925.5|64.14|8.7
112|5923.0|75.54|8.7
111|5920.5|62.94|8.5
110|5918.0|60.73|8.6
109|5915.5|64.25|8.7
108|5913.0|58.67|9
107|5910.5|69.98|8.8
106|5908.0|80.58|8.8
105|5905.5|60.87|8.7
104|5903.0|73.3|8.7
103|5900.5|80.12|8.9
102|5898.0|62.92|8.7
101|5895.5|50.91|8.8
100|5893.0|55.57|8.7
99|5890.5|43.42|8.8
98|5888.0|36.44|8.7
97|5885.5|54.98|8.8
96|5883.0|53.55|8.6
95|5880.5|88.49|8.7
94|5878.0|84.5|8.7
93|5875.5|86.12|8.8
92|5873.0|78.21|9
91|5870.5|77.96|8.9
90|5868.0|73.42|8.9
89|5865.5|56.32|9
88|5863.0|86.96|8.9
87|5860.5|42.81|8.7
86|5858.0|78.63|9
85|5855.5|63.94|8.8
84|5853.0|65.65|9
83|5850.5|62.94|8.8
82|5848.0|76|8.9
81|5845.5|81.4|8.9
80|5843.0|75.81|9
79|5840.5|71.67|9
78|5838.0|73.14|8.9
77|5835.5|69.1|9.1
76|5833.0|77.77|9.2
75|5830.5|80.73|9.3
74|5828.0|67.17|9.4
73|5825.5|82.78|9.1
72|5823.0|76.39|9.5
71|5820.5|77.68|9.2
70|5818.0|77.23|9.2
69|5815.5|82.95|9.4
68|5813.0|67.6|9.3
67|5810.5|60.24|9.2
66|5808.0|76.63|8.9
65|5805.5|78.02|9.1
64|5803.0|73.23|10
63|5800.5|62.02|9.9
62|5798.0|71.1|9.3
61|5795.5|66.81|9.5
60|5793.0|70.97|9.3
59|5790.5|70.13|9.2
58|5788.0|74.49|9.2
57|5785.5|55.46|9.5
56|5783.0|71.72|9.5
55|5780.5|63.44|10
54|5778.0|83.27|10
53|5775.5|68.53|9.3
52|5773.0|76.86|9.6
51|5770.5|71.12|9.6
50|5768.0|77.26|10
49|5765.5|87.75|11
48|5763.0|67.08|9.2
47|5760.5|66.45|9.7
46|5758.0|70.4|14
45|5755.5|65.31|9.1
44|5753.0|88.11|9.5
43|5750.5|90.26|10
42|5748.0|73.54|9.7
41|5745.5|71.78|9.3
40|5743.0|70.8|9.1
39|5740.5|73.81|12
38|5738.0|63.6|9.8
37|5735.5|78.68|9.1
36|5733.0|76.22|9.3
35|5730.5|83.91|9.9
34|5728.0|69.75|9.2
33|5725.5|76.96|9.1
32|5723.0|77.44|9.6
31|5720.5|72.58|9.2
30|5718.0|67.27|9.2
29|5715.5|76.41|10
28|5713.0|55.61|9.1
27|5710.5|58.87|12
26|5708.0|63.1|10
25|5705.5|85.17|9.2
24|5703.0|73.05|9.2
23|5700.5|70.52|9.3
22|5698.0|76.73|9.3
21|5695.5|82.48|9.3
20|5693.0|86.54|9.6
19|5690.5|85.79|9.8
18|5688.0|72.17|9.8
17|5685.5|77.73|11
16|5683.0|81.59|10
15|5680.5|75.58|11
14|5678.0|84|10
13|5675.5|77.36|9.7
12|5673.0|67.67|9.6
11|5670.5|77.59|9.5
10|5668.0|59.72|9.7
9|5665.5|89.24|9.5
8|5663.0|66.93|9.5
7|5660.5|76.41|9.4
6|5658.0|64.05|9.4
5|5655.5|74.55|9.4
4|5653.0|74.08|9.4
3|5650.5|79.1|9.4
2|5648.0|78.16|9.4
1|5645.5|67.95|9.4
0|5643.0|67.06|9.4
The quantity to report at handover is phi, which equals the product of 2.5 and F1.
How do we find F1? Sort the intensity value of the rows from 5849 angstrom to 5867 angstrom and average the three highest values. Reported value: 193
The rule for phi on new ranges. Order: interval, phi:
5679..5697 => 212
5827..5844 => 195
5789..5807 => 185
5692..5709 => 212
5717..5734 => 199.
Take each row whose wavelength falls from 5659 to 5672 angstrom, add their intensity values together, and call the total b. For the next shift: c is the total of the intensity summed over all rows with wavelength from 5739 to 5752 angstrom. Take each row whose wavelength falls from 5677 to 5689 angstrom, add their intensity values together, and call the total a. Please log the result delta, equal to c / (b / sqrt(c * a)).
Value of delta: 396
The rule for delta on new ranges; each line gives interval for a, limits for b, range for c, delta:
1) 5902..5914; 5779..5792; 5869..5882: 468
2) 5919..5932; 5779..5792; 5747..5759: 418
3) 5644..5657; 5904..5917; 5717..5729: 402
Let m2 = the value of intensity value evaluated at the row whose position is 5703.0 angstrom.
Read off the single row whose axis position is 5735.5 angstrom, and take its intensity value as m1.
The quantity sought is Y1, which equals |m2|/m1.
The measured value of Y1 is 0.9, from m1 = 78.68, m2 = 73.05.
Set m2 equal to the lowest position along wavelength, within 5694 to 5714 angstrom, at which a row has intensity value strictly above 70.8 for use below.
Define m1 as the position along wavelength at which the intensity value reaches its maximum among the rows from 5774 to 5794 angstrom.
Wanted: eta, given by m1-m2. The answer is 82.5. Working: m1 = 5778.0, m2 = 5695.5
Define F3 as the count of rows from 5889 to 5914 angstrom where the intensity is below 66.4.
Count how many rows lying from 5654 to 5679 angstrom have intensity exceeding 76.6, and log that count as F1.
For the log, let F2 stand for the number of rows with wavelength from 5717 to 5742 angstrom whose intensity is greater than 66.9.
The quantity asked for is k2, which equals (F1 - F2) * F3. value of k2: -30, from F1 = 4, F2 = 9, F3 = 6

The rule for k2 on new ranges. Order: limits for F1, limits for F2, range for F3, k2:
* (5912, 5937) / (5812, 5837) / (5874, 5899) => -70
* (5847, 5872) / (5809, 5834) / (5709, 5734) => -12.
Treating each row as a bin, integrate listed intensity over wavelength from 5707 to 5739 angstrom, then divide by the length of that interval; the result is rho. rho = 71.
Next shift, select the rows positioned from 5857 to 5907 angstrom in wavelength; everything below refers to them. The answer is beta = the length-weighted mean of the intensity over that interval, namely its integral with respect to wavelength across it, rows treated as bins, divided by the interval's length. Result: 66.3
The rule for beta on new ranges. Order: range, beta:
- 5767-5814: 70.4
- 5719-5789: 73.8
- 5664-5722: 74.6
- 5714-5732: 74.7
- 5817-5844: 75.4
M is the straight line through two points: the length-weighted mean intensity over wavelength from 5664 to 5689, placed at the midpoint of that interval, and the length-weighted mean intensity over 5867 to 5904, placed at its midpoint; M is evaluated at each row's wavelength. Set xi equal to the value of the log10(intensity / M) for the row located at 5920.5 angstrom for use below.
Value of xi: -0.014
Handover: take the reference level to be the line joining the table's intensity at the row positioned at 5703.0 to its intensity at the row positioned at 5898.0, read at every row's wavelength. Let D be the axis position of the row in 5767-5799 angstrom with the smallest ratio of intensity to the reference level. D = 5785.5 angstrom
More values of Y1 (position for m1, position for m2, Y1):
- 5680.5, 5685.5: 1.0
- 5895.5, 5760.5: 1.3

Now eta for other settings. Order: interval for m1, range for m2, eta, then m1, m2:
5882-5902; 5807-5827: 92.5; 5900.5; 5808.0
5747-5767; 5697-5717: 52.5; 5750.5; 5698.0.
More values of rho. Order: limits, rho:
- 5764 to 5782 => 75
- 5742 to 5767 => 75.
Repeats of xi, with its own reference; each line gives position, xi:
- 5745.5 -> -0.007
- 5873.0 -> 0.066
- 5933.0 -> 0.035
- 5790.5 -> -0.005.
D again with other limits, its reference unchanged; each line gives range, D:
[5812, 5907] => 5888.0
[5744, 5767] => 5755.5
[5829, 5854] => 5850.5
